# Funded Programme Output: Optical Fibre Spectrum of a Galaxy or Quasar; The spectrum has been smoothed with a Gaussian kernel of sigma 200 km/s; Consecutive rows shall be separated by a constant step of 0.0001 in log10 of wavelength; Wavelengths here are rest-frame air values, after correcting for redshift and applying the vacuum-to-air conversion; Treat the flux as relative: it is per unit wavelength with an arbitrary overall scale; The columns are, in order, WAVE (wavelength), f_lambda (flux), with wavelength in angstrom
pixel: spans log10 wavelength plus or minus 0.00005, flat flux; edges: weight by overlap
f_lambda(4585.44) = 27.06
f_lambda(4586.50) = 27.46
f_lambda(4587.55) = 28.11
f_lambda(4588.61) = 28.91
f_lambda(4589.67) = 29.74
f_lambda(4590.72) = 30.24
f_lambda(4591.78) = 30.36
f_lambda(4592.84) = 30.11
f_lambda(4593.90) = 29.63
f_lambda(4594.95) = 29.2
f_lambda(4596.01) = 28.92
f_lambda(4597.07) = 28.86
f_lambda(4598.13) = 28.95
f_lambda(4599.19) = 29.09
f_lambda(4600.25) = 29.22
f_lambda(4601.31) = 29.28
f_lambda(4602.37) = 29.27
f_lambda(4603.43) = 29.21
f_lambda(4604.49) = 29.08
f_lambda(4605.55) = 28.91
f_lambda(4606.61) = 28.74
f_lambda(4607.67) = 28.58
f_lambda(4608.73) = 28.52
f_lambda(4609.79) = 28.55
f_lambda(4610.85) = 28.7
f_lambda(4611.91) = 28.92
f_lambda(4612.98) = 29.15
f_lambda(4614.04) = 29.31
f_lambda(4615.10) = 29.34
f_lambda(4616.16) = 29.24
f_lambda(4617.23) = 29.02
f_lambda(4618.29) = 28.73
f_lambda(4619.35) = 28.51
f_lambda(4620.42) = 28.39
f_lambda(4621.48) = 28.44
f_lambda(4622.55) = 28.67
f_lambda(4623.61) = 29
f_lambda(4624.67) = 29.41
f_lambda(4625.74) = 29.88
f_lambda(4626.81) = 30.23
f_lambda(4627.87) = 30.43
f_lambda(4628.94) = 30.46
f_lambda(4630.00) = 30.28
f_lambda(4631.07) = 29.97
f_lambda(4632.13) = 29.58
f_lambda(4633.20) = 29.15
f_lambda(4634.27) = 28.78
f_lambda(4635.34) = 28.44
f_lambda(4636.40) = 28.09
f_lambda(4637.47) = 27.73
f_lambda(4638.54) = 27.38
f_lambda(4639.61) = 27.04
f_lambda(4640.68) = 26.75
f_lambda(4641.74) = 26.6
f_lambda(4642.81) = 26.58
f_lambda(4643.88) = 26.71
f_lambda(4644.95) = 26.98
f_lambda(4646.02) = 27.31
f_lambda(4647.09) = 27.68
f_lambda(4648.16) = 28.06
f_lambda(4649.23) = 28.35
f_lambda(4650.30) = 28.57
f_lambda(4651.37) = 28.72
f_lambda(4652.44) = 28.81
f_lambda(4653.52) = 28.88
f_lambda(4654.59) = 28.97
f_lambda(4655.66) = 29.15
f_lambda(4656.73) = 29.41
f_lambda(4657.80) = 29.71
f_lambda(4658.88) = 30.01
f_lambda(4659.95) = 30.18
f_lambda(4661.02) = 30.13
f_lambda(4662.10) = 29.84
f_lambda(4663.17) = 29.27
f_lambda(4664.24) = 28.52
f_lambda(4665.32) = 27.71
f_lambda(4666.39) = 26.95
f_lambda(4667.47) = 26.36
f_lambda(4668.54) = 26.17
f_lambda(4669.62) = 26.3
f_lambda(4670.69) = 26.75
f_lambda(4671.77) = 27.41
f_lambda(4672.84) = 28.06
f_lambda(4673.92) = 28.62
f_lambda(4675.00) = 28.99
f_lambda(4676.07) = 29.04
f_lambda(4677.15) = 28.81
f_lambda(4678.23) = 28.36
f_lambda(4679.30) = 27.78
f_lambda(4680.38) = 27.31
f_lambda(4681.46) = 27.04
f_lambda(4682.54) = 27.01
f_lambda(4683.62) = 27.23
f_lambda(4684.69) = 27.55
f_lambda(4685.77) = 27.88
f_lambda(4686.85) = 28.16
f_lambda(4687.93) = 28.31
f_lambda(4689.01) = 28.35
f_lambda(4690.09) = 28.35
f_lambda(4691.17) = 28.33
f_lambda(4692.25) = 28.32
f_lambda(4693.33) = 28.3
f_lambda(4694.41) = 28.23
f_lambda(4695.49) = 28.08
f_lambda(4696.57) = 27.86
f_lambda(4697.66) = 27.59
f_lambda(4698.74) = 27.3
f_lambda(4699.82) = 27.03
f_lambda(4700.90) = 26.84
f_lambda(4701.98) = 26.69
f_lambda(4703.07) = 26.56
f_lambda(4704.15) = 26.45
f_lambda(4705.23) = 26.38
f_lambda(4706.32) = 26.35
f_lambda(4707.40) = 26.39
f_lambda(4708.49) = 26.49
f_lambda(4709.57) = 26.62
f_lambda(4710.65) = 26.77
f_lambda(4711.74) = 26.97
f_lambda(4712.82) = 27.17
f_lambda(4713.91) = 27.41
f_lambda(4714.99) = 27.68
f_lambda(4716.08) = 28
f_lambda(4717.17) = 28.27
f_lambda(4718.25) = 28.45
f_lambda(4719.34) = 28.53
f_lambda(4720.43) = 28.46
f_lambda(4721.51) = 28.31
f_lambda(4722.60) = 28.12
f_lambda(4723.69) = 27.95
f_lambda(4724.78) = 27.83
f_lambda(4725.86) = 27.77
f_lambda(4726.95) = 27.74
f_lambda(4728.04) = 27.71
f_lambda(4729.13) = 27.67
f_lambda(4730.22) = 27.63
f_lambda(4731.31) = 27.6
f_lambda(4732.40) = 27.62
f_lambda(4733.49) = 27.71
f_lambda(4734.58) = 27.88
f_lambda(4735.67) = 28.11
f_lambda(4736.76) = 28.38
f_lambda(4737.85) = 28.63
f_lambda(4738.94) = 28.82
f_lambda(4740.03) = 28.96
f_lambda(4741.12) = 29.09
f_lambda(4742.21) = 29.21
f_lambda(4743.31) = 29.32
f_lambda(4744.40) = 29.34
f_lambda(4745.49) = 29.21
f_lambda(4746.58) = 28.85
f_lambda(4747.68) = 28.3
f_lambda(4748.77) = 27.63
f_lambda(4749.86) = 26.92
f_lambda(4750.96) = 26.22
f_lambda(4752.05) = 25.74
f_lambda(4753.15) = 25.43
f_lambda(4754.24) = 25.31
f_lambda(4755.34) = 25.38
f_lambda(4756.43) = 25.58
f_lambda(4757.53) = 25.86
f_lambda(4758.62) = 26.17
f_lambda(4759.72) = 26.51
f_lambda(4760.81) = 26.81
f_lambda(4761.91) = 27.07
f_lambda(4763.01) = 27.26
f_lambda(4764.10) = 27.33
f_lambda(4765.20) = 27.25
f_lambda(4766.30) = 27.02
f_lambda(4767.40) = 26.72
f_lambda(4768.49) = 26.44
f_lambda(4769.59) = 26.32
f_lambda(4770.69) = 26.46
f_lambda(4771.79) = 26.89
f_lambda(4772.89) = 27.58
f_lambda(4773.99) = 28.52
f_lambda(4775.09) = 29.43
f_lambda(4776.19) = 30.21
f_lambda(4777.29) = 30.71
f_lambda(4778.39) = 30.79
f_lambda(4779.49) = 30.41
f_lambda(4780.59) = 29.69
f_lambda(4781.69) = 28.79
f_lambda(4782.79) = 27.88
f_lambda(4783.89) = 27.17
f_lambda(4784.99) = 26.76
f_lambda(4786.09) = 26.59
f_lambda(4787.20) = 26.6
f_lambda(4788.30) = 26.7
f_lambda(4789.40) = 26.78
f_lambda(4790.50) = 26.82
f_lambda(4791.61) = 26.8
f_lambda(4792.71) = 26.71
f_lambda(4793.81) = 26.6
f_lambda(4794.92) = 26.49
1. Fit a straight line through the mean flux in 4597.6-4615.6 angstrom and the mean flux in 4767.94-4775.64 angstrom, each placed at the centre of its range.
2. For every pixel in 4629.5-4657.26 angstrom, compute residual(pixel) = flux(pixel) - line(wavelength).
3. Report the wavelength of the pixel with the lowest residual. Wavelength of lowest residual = 4642.81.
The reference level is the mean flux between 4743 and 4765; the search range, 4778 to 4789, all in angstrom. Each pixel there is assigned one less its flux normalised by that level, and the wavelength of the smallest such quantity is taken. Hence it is 4778.39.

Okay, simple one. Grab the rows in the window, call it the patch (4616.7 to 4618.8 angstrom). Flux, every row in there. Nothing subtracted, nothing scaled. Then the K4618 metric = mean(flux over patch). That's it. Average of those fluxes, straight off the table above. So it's 28.9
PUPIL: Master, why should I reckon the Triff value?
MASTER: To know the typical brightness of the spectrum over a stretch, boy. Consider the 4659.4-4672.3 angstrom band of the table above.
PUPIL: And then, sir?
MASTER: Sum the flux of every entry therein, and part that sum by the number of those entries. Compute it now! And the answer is 28.0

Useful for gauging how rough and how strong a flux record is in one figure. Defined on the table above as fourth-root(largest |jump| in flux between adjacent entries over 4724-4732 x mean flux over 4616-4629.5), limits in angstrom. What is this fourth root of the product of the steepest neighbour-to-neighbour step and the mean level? 1.2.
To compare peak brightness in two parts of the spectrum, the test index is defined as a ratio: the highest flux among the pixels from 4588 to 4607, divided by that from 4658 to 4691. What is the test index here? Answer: 1.01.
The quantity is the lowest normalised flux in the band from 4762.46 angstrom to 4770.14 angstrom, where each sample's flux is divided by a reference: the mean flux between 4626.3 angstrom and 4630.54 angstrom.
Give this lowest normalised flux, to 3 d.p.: 0.867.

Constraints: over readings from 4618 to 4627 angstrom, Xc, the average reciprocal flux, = 0.0345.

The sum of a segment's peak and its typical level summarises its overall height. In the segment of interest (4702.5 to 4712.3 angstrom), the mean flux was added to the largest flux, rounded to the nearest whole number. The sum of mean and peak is 54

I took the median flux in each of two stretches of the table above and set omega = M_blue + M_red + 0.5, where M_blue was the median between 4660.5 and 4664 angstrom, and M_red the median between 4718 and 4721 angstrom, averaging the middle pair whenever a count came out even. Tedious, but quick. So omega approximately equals 58.8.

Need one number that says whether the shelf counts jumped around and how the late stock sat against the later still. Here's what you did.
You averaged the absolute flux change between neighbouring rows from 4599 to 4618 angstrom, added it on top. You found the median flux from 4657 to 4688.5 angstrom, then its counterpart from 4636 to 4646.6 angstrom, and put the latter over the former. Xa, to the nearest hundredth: 1.09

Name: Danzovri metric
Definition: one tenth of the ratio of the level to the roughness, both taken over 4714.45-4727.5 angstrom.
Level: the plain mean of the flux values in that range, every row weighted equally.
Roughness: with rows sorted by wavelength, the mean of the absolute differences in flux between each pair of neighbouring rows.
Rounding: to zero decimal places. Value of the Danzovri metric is 19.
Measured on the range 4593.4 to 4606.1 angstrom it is 21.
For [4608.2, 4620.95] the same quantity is 18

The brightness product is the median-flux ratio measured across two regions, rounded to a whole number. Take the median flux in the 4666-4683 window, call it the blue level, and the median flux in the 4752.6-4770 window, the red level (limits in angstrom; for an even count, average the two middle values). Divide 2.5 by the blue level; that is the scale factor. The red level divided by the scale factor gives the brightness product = 290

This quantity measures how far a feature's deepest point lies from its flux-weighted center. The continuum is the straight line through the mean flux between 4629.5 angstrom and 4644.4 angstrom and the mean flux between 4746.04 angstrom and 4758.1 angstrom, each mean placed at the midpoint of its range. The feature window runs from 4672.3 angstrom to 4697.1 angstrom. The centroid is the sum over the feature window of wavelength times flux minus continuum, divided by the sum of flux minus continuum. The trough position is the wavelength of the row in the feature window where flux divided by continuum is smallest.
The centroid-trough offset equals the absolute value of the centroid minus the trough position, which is 2.5 angstrom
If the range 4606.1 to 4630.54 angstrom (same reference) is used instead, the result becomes 14.3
